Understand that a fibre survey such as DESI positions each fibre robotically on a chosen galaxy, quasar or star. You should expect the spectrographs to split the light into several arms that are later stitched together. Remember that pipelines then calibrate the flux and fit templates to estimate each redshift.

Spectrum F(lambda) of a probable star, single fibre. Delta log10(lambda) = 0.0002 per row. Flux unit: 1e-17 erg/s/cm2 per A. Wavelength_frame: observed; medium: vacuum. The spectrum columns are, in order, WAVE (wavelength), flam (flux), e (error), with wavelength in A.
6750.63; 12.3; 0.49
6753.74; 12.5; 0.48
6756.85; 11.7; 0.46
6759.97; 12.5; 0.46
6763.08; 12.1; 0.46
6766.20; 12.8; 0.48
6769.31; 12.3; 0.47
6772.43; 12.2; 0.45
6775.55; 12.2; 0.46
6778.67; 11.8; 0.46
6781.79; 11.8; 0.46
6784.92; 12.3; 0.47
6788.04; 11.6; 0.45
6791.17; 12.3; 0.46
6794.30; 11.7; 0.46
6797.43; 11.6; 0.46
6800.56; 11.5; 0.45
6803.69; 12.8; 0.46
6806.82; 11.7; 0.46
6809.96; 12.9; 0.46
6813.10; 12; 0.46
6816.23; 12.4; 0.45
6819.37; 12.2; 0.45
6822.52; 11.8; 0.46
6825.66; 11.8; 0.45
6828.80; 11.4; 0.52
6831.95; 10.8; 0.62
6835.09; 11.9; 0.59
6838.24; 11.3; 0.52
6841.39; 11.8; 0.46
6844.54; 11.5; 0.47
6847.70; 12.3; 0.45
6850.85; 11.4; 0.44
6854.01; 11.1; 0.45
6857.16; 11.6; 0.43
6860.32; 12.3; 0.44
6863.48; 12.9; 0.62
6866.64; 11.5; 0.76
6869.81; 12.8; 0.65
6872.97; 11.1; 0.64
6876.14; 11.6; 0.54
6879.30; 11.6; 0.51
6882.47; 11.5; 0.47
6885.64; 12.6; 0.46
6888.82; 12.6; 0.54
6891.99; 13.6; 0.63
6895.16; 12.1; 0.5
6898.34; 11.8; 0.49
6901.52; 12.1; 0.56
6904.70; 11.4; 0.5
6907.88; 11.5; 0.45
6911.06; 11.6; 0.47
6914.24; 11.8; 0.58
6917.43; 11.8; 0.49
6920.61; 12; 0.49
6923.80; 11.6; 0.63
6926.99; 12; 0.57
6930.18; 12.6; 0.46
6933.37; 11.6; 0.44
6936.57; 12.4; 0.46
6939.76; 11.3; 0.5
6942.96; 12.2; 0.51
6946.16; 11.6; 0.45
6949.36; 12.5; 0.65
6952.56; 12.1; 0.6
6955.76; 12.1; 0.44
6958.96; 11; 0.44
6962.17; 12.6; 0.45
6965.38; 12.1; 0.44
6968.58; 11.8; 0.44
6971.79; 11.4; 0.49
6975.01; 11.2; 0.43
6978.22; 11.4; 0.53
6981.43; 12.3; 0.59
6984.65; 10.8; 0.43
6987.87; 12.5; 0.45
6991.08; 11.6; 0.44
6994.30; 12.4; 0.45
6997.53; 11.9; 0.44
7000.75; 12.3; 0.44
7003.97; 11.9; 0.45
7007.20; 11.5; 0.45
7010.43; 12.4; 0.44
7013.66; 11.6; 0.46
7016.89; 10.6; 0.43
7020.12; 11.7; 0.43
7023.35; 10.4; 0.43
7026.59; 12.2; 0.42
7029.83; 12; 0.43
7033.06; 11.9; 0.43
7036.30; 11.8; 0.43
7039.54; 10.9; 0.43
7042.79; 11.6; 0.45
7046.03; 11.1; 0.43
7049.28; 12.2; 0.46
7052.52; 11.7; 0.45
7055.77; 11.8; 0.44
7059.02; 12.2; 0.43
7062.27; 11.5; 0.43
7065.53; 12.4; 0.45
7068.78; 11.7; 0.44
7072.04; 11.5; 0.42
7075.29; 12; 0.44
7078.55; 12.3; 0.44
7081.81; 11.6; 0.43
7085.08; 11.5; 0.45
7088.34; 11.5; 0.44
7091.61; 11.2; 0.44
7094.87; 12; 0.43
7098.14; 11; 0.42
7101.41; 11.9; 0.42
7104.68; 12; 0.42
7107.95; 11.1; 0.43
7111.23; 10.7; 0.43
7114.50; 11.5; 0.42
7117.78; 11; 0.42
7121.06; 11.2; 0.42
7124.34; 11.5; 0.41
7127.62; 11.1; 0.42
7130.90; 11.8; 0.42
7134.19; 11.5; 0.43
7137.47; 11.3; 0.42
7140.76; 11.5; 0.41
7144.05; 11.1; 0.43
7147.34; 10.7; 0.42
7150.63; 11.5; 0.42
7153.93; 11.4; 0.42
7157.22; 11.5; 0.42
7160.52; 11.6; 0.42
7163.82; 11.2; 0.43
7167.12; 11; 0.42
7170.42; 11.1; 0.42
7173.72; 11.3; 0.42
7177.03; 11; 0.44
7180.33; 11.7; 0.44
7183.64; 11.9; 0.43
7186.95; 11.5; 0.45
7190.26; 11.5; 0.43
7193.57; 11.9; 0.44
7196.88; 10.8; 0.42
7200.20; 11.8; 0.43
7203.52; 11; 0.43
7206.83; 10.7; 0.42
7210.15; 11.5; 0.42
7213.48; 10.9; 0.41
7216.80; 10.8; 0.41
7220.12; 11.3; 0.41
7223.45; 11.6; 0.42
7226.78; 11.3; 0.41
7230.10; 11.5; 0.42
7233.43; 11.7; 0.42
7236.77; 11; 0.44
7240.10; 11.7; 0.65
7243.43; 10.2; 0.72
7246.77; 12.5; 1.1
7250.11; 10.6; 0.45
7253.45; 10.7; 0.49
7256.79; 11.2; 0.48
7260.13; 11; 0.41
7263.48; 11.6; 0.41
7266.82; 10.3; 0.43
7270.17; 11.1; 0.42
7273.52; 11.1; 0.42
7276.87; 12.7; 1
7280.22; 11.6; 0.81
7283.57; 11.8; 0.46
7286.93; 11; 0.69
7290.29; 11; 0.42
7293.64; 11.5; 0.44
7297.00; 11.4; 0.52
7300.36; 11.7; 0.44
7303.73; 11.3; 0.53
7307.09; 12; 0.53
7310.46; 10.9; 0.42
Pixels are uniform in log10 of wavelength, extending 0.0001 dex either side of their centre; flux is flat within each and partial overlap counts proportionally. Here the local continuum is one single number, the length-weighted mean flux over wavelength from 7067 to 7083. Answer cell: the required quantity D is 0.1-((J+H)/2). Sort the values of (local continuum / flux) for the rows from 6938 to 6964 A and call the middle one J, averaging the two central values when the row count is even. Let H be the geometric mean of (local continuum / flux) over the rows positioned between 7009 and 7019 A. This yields -0.903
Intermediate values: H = 1.03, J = 0.98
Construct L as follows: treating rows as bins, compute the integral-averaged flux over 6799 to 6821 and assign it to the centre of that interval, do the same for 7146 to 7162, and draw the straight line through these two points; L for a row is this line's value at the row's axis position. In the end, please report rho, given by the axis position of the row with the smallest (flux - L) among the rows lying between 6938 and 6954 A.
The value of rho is 6939.76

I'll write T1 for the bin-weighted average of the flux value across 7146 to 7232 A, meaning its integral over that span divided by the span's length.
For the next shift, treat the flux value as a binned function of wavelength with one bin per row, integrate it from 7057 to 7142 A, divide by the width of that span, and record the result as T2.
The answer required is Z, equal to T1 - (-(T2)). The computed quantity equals 22.9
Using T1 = 11.3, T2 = 11.6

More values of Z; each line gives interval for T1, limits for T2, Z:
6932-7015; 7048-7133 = 23.5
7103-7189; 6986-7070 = 23.1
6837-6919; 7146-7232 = 23.2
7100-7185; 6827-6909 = 23.2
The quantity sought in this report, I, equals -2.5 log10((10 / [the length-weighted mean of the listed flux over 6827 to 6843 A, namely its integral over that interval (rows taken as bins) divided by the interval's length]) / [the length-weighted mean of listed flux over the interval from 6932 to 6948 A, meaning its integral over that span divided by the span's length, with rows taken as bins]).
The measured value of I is 2.83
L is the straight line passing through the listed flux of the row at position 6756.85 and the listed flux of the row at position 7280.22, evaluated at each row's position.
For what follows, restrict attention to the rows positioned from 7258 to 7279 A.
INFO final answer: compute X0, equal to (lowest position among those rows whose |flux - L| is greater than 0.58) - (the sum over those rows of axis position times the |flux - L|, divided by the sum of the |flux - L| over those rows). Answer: -9.7 A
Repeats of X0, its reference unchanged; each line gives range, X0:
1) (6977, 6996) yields -5.1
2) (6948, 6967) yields -7.9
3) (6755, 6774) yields -5.9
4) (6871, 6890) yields 2.2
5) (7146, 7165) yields -5.6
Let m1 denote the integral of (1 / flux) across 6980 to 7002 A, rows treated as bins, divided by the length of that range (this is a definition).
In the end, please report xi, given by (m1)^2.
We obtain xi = 0.0070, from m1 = 0.084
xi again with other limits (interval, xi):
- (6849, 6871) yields 0.0071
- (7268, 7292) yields 0.0077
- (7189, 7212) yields 0.0078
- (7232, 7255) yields 0.0080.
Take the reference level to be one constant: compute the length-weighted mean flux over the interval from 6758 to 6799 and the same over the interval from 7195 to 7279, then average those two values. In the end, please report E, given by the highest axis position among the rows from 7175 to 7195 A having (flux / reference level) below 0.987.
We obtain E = 7190.26 A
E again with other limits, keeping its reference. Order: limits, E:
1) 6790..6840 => 6838.24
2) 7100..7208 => 7206.83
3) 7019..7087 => 7085.08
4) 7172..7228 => 7226.78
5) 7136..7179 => 7177.03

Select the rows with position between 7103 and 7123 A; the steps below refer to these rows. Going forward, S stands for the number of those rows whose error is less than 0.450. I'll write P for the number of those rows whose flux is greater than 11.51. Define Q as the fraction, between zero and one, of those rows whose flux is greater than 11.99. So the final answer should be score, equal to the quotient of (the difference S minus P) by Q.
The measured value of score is 30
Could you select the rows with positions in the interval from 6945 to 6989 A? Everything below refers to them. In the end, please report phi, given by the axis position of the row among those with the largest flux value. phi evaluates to 6962.17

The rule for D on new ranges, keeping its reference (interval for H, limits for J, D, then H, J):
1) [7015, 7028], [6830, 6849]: -0.937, 1.06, 1.02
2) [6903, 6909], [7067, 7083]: -0.923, 1.03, 1.01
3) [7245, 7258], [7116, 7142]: -0.946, 1.05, 1.04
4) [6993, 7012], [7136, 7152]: -0.914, 0.98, 1.05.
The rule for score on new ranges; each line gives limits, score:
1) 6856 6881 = -11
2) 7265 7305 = 24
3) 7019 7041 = 7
